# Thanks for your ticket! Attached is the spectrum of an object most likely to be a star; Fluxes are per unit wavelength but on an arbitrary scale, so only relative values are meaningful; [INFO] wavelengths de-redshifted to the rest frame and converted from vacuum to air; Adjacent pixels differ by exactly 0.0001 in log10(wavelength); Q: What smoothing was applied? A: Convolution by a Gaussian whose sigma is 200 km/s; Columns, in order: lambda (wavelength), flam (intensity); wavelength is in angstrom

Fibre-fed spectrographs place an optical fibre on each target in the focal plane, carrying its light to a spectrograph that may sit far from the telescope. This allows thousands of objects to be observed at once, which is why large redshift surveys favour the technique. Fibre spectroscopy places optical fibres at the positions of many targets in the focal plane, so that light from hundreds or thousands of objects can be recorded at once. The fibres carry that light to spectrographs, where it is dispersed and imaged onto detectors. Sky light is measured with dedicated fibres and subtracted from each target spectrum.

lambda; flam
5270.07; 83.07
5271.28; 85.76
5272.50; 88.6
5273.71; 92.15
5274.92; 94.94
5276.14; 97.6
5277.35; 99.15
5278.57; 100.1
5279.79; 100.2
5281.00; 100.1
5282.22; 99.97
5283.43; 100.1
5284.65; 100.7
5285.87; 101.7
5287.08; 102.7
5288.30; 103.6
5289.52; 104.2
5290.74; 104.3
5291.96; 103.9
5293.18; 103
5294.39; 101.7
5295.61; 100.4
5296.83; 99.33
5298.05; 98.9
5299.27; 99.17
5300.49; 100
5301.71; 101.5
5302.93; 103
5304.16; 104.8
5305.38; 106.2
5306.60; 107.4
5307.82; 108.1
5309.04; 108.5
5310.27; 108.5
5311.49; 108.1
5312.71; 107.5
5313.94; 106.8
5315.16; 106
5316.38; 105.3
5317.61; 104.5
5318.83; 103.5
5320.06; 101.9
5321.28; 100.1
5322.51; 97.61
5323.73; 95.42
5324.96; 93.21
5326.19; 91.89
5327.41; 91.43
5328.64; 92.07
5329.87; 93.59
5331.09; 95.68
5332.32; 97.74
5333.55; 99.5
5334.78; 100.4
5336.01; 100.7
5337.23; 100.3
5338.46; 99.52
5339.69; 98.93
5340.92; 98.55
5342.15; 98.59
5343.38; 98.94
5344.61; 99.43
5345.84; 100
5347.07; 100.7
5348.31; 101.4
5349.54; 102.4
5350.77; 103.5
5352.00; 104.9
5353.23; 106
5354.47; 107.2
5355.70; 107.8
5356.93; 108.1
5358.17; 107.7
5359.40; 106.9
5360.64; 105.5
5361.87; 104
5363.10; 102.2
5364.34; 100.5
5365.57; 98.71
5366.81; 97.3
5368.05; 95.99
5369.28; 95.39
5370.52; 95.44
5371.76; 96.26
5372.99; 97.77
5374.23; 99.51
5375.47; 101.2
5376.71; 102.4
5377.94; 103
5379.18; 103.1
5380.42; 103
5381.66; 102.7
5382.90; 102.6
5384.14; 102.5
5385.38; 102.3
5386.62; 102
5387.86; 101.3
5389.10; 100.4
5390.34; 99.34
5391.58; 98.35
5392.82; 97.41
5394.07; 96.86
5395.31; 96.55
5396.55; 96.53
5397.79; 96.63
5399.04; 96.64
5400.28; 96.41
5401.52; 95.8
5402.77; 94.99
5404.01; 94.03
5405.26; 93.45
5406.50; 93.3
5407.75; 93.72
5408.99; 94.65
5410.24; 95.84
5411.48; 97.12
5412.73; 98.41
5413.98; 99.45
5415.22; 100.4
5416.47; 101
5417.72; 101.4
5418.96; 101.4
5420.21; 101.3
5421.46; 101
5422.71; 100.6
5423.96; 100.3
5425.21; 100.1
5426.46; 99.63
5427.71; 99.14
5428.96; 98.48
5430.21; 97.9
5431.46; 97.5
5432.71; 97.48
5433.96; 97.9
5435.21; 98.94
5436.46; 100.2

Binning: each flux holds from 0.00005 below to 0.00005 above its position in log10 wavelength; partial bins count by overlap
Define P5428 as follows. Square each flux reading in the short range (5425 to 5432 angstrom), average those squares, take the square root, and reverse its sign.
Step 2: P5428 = -99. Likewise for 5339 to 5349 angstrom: -100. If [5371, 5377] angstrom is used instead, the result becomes -99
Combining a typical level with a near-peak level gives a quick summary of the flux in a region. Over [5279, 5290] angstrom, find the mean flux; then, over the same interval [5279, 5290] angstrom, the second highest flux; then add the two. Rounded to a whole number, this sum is 205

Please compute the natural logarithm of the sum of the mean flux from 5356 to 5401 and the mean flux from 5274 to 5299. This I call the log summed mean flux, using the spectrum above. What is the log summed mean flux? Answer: 5.30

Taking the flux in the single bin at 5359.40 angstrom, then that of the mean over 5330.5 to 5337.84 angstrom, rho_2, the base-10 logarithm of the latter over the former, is -0.033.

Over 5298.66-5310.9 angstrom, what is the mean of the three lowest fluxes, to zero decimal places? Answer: 100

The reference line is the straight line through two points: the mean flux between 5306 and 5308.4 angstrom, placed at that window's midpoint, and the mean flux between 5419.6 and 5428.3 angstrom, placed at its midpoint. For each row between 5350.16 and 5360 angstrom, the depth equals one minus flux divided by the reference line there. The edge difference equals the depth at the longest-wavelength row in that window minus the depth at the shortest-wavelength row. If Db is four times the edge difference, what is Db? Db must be -0.15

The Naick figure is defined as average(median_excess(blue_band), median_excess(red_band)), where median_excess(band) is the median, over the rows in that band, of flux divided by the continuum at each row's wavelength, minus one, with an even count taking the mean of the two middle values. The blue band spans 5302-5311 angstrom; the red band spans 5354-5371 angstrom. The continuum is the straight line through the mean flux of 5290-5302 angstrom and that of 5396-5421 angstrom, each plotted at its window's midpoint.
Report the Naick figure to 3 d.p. 0.054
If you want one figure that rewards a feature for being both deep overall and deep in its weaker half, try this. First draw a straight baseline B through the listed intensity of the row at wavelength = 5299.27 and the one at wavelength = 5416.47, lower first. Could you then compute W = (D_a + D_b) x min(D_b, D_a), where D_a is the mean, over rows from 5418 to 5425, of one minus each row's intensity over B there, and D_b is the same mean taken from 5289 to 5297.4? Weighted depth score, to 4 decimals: 0.0011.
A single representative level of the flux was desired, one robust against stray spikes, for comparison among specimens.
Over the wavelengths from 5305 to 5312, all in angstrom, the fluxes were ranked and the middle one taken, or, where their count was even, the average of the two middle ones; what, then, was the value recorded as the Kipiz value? 108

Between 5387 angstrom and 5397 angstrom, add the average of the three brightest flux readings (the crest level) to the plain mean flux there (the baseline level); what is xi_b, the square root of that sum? 14.1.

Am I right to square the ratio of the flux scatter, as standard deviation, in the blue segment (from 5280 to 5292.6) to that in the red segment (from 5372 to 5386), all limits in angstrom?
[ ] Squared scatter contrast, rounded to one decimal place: 1.1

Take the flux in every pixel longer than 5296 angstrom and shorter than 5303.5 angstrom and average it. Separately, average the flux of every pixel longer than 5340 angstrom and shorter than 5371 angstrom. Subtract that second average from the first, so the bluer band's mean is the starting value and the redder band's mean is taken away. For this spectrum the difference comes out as -2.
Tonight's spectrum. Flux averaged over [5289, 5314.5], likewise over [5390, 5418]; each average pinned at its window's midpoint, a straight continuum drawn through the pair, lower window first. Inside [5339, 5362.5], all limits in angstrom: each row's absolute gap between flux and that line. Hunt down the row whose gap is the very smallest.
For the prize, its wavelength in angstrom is 5347.07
